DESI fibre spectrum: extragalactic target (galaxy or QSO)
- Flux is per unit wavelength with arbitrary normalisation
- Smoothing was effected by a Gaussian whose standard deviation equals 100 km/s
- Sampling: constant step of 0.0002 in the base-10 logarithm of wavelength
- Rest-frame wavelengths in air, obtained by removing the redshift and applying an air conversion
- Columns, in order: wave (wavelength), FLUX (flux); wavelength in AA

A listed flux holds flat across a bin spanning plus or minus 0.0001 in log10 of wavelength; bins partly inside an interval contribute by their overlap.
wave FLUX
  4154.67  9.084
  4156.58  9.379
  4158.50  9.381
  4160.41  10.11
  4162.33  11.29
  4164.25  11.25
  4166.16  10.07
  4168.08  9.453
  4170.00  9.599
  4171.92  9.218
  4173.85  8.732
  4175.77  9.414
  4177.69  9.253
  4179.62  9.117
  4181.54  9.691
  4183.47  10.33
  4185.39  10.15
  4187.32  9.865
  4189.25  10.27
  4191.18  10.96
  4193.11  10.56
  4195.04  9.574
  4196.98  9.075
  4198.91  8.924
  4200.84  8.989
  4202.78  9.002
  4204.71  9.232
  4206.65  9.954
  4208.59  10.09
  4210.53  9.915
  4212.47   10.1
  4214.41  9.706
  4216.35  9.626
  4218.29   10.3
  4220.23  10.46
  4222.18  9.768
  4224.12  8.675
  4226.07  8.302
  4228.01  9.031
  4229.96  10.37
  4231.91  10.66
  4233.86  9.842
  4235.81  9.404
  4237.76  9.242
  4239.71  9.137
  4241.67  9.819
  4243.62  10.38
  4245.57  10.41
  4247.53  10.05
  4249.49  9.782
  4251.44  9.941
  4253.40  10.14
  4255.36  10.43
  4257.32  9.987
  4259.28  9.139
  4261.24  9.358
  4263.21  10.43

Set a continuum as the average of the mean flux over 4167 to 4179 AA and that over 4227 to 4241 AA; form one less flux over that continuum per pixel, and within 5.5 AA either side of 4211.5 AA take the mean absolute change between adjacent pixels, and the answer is 0.020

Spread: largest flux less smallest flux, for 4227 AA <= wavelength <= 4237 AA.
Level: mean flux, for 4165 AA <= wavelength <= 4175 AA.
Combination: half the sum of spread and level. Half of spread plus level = 5.5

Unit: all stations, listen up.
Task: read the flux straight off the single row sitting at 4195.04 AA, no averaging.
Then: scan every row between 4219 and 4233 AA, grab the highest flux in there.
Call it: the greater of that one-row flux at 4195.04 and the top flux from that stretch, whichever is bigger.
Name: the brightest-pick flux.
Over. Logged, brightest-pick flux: 10.7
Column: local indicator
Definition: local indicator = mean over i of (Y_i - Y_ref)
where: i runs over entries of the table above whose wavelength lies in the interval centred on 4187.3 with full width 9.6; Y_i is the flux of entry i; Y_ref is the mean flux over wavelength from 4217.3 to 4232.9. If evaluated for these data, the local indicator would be 0.6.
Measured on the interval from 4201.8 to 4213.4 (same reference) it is 0.0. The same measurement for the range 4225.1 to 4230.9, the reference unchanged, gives -0.5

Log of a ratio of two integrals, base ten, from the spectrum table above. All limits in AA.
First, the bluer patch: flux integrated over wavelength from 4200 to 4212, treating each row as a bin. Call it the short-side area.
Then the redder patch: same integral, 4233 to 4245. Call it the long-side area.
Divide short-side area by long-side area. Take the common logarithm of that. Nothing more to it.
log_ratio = -0.01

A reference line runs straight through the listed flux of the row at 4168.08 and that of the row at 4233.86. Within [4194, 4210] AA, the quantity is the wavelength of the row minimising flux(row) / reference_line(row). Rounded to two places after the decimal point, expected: 4198.91 AA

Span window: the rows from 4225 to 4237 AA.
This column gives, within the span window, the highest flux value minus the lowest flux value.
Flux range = 2.4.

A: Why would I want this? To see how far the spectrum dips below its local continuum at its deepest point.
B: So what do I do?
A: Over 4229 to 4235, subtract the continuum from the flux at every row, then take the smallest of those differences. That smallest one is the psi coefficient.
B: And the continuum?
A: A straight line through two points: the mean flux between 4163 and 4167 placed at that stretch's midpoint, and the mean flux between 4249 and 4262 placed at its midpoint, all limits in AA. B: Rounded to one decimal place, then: -0.2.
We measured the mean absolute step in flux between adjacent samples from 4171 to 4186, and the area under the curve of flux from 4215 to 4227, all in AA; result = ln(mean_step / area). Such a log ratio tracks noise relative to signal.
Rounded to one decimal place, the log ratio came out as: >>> -5.6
